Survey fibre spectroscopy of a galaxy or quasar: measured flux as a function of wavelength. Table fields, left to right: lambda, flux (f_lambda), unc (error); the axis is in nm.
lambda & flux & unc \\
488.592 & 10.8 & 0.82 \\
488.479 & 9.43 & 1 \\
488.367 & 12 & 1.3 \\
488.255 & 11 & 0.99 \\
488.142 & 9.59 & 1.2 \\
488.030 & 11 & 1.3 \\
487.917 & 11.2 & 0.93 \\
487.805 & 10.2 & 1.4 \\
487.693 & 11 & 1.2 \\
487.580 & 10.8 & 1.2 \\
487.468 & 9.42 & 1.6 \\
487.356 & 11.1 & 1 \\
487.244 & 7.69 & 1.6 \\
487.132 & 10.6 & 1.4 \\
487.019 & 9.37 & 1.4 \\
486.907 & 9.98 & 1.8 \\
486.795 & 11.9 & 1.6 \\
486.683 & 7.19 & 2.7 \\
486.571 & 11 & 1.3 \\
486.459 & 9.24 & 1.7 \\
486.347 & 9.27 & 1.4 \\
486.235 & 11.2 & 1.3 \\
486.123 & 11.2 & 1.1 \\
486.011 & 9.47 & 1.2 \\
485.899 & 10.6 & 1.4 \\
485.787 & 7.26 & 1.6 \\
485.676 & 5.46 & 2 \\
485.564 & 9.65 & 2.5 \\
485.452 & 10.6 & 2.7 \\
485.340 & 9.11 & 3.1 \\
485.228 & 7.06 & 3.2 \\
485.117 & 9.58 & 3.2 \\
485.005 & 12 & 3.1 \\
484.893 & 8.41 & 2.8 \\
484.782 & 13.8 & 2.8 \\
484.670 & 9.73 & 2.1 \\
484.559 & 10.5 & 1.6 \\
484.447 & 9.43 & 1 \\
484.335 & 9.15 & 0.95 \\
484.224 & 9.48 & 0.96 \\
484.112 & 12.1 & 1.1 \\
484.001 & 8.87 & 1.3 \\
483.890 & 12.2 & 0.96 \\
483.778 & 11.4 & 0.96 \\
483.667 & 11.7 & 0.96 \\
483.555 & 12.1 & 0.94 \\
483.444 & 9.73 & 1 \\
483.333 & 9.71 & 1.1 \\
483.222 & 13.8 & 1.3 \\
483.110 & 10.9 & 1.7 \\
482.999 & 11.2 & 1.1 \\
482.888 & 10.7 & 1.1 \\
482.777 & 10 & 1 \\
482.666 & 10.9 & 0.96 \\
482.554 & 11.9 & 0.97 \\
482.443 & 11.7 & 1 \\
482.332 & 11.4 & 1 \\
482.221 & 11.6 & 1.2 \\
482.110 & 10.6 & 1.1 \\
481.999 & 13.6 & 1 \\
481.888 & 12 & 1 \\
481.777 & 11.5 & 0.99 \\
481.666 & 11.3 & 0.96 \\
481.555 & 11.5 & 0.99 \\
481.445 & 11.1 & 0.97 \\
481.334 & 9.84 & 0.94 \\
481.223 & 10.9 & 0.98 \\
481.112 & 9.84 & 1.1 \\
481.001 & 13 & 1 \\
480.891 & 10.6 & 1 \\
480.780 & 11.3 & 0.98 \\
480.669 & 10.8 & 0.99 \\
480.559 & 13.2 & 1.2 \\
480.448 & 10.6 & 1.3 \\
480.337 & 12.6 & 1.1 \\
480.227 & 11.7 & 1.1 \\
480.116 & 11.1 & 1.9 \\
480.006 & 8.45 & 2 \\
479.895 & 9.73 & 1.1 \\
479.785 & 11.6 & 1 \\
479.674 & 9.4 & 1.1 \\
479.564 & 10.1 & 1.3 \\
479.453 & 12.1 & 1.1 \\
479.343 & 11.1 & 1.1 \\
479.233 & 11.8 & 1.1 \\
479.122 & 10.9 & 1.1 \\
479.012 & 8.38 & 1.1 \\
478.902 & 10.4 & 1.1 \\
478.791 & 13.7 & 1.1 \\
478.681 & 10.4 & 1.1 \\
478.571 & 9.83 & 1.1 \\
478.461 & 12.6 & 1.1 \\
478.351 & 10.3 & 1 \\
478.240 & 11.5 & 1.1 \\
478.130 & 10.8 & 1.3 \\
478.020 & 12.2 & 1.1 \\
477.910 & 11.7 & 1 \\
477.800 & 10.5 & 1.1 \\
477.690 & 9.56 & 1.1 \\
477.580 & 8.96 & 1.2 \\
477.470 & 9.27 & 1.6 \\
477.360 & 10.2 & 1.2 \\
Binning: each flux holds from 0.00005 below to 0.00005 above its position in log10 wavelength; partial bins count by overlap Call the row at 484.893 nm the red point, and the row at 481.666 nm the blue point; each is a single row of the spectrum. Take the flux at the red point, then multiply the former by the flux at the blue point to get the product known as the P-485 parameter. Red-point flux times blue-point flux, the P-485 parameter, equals 95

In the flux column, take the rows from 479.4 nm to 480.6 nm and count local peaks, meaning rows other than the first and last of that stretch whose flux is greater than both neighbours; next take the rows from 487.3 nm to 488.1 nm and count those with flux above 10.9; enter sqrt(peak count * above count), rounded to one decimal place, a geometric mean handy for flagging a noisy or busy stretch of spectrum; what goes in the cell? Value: 2.8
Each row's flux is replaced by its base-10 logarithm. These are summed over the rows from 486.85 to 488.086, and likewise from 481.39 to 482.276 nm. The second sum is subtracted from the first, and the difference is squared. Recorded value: 7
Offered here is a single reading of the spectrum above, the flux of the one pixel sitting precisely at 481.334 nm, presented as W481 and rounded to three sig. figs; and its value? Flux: 9.84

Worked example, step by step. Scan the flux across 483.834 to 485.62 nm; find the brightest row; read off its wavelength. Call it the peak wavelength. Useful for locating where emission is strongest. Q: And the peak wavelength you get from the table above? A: 484.782 nm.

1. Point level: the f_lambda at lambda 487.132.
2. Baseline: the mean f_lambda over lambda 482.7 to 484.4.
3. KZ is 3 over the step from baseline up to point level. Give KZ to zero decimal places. -11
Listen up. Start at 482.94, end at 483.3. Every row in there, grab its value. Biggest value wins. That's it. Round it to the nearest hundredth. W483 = 13.80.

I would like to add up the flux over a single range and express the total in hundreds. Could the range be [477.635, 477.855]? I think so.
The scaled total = 0.201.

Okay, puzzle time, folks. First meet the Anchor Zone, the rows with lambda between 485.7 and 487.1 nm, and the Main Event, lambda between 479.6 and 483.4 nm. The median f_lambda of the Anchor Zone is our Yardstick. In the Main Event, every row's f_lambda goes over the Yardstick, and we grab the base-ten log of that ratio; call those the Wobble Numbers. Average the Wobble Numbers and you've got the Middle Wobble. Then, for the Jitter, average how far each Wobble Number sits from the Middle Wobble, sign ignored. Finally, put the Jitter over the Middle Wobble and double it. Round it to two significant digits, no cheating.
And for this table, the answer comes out 1.2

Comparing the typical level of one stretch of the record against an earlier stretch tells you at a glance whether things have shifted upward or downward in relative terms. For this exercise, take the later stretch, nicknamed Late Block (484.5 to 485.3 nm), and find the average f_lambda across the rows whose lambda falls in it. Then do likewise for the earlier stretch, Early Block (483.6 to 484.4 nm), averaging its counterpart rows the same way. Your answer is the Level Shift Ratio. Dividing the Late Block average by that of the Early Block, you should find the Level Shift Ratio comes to 0.95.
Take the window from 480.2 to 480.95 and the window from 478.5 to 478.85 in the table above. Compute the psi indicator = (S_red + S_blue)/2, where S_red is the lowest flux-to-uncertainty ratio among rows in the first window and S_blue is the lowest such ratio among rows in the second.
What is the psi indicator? 8.5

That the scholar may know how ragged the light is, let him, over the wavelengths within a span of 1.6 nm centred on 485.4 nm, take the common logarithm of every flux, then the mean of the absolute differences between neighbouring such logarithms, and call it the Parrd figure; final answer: 0.13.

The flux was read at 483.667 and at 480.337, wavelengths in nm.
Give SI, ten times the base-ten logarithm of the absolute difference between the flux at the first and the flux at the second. -0.5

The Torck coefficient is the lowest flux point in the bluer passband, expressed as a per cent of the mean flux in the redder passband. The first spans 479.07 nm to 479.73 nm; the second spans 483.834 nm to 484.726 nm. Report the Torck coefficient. 92.3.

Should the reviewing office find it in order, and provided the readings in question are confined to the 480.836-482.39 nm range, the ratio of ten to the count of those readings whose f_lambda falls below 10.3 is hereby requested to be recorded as 5.0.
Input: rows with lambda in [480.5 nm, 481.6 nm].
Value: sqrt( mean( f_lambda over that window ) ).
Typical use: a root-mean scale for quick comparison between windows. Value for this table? 3.35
